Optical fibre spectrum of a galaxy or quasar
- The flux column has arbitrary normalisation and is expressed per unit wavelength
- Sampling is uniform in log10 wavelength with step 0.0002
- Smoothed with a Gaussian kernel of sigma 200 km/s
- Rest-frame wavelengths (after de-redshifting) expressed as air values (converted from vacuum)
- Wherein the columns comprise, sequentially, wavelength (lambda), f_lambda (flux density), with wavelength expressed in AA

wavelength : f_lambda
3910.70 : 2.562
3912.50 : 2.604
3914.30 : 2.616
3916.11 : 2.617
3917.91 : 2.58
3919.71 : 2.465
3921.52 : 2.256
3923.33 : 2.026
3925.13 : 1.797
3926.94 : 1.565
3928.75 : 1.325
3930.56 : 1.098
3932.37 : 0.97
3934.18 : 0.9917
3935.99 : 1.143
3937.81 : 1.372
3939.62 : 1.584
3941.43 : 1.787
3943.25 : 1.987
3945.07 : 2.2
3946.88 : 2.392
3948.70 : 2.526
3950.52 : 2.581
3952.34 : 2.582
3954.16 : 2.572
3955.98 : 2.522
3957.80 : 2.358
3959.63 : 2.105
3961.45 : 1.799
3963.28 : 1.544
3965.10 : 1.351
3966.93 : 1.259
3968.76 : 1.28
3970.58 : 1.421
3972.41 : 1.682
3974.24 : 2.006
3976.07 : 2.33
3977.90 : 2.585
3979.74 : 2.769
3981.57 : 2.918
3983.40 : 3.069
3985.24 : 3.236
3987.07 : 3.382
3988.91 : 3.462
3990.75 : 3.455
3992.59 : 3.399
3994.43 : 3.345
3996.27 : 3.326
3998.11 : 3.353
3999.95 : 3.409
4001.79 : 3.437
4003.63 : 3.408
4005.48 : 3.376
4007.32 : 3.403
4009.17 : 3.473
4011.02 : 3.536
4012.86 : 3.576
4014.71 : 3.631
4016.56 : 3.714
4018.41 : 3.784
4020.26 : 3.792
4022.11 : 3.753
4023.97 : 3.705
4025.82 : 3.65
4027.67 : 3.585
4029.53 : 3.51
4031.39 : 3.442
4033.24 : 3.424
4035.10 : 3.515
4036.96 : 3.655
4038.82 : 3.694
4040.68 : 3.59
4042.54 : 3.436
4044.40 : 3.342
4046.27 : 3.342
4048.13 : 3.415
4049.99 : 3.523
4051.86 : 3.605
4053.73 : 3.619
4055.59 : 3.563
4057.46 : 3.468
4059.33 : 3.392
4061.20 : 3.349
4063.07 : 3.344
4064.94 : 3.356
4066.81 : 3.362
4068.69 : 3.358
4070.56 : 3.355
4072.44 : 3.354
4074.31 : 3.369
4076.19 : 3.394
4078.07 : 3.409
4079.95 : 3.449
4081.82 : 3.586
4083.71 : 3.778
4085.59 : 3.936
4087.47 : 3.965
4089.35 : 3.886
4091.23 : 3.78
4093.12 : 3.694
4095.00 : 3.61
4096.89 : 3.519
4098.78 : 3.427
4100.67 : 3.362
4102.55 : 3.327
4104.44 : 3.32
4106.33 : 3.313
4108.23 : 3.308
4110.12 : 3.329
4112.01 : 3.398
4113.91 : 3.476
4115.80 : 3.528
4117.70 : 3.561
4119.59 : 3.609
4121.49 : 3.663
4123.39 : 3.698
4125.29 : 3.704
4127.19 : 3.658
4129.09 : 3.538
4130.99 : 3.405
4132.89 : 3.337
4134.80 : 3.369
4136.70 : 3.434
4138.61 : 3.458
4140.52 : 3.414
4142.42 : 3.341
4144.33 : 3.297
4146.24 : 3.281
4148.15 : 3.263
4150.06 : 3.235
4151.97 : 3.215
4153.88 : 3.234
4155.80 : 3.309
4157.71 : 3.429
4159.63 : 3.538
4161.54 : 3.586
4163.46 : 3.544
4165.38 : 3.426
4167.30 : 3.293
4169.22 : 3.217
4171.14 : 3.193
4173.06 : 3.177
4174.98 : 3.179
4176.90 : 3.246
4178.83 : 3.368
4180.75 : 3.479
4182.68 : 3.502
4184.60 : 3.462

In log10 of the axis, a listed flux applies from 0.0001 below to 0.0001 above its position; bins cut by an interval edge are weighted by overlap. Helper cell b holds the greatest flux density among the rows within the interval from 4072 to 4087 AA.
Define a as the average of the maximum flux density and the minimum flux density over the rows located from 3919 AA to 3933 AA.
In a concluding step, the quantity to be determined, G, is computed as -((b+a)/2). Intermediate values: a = 1.72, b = 3.936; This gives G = -2.8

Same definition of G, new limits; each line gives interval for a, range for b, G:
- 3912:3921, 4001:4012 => -3.0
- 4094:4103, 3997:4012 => -3.5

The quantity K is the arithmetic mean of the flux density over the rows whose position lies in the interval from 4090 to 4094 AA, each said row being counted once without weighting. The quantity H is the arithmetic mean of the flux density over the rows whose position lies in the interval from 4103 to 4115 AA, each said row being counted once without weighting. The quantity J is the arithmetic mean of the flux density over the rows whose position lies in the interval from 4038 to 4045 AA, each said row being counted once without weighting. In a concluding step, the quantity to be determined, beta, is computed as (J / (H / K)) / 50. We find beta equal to 0.08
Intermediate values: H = 3.36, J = 3.52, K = 3.7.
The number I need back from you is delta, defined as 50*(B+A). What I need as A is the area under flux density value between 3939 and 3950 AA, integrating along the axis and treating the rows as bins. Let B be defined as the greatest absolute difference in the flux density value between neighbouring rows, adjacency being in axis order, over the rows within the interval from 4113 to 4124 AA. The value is 1163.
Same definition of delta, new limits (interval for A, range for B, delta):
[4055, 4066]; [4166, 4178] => 1878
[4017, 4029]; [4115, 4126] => 2225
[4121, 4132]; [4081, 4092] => 1994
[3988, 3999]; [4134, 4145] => 1867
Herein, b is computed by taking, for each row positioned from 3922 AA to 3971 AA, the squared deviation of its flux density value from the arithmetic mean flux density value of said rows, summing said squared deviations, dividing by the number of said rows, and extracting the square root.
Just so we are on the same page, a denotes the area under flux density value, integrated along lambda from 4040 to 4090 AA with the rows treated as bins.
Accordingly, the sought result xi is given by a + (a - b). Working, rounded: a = 175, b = 0.53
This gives 349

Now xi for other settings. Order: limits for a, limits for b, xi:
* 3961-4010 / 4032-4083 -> 268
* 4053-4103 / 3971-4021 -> 352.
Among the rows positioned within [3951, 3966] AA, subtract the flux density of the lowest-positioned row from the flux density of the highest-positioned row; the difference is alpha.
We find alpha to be -1.23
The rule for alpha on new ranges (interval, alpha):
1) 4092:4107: -0.38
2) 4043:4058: 0.13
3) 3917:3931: -1.48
